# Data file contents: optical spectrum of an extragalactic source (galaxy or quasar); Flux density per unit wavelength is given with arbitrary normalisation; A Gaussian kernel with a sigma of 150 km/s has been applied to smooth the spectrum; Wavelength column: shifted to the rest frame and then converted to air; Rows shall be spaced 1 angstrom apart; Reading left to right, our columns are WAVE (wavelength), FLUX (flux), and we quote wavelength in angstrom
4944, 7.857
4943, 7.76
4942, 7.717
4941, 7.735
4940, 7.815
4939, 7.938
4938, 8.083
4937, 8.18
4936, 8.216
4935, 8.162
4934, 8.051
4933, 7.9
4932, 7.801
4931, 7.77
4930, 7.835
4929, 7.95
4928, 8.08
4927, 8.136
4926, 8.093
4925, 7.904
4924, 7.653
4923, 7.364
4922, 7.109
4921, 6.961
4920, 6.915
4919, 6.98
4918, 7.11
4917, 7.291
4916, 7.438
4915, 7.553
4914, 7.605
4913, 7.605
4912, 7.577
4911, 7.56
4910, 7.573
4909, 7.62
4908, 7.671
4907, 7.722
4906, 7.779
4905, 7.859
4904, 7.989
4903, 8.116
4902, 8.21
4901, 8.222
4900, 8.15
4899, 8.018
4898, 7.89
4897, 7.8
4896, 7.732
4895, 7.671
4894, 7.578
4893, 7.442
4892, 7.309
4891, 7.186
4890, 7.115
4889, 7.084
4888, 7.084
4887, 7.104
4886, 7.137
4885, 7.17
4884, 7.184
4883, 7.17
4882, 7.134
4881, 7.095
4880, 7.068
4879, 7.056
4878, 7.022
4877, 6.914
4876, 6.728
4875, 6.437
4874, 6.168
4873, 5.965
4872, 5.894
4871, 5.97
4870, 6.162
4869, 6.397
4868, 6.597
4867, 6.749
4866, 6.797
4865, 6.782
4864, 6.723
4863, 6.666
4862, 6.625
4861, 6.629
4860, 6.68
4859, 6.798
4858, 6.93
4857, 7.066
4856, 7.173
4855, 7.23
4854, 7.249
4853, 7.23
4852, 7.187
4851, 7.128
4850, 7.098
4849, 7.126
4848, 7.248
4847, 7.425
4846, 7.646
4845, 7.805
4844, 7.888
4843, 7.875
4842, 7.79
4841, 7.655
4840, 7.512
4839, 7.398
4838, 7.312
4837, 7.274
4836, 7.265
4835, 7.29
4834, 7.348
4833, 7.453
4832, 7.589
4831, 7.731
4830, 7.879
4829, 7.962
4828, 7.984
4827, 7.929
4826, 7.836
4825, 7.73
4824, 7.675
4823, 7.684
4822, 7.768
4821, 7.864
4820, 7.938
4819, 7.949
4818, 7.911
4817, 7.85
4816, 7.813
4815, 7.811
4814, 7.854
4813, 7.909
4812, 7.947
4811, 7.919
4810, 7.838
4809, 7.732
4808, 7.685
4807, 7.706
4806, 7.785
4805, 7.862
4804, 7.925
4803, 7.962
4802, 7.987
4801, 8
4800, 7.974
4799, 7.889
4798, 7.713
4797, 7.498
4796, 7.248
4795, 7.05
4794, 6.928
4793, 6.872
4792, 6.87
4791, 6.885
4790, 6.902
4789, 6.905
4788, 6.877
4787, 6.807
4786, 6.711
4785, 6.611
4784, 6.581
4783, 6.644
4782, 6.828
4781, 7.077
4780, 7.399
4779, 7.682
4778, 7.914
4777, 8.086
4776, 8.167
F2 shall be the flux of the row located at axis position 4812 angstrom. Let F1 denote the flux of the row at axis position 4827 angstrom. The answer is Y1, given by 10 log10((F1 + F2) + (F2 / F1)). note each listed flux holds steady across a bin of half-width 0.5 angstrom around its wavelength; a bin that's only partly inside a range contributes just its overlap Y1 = 12.3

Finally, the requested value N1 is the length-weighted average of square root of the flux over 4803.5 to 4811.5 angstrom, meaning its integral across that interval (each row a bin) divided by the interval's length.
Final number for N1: 2.79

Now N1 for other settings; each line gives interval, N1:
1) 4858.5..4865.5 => 2.59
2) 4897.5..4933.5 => 2.77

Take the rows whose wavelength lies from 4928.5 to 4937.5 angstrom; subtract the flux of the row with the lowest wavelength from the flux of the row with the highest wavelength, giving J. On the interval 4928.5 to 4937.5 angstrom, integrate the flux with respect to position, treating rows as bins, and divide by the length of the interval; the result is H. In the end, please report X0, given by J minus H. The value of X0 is -7.8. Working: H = 8.0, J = 0.2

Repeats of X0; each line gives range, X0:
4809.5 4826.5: -7.8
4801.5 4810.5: -8.0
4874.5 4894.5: -6.0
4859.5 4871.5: -7.3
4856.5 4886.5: -6.7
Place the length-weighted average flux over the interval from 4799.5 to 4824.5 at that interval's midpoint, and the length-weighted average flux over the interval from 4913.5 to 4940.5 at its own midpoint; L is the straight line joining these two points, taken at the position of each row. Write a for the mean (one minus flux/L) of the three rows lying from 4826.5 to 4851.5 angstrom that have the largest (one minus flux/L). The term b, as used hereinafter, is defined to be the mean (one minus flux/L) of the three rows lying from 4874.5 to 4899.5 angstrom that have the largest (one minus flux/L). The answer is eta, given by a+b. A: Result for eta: 0.226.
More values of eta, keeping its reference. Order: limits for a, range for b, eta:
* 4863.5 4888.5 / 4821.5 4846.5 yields 0.305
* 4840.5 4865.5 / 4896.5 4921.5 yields 0.245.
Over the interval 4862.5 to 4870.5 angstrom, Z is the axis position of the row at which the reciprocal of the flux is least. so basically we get 4866 angstrom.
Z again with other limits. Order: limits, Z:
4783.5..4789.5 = 4789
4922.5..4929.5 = 4927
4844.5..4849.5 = 4845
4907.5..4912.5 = 4908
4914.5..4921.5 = 4915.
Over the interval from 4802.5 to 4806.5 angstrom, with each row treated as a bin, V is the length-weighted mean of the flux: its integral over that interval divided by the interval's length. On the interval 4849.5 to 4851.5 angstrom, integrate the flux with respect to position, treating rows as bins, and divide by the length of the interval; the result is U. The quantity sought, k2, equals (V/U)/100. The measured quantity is 0.0111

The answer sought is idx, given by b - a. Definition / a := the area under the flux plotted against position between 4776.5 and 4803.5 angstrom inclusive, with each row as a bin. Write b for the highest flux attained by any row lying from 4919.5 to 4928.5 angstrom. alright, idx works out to -188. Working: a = 196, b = 8.136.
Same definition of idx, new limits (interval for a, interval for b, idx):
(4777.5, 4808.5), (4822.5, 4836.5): -219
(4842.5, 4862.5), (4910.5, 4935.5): -136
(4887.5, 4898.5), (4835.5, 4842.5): -74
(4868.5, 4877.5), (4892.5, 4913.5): -48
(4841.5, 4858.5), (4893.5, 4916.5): -117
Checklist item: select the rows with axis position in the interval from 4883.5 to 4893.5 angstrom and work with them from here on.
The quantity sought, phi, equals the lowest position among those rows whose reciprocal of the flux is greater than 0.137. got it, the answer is 4884 angstrom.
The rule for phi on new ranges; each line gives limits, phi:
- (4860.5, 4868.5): 4861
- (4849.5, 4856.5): 4850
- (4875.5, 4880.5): 4876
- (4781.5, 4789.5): 4782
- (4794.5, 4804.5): 4795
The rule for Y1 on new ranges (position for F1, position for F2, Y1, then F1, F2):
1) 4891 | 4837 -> 11.9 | 7.186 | 7.274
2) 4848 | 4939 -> 12.1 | 7.248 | 7.938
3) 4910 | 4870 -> 11.6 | 7.573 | 6.162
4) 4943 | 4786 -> 11.9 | 7.76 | 6.711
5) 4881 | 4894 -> 12.0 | 7.095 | 7.578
